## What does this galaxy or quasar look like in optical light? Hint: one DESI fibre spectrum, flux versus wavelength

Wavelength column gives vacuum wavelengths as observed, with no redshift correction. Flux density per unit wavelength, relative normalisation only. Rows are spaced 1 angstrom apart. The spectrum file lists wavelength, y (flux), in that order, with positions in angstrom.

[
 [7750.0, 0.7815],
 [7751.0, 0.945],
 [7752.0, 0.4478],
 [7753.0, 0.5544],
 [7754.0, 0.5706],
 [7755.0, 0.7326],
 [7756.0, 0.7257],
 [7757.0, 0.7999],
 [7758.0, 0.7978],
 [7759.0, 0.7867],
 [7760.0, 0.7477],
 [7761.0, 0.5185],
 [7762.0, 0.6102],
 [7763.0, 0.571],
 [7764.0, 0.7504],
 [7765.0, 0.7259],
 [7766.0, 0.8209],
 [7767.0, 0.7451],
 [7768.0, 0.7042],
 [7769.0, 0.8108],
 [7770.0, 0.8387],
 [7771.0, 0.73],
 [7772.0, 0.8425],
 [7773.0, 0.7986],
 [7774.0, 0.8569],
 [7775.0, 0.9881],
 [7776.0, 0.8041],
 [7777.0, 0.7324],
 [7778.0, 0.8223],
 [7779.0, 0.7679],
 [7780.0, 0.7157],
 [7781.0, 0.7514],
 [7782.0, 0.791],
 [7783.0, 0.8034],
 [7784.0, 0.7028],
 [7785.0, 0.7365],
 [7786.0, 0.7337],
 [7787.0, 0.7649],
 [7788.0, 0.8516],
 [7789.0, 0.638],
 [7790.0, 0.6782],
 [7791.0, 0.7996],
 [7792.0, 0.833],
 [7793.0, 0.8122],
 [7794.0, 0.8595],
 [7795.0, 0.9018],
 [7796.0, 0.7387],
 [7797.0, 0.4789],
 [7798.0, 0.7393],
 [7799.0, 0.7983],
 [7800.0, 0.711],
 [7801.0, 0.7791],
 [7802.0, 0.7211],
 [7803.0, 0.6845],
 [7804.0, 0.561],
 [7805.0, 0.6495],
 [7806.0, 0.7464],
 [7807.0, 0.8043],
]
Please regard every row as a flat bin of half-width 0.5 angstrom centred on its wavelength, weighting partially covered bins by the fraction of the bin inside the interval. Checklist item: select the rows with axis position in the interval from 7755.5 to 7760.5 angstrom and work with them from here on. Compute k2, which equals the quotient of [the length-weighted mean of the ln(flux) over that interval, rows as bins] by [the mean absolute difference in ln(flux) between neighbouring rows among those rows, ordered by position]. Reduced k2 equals -6.3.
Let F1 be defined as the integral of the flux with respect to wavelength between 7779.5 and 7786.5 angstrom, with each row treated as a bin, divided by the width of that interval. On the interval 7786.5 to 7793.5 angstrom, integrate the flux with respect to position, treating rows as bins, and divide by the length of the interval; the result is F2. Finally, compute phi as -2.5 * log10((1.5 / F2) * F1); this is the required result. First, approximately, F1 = 0.75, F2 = 0.77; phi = -0.41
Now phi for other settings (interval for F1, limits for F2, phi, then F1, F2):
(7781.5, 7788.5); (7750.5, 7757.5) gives -0.57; 0.77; 0.68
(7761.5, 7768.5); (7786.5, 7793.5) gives -0.35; 0.70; 0.77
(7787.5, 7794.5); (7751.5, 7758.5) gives -0.62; 0.78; 0.66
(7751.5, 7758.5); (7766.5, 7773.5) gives -0.26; 0.66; 0.78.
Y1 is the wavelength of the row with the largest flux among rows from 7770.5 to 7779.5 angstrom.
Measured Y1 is 7775.0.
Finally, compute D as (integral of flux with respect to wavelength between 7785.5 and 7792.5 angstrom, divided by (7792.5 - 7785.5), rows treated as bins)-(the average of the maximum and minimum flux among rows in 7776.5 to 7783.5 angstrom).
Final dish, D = -0.01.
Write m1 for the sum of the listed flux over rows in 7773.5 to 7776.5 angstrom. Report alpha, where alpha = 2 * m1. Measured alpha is 5.3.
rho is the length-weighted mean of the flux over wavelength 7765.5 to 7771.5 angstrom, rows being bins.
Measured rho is 0.77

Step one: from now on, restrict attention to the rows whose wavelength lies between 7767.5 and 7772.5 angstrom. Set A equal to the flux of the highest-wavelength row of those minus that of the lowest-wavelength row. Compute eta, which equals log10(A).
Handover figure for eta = -0.86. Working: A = 0.14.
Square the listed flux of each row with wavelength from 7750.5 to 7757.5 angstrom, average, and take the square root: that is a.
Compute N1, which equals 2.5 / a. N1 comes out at 3.57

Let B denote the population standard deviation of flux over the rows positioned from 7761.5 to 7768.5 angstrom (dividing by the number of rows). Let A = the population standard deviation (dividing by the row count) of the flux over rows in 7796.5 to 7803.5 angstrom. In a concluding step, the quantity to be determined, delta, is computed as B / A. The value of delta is 0.81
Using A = 0.098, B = 0.080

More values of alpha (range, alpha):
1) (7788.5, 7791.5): 4.2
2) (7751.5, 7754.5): 3.1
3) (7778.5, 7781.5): 4.5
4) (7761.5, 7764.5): 3.9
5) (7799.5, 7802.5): 4.4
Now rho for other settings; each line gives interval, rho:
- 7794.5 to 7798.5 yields 0.71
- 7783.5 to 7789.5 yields 0.74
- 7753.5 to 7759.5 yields 0.74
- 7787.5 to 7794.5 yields 0.78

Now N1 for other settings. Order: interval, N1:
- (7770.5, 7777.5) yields 3.03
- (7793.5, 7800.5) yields 3.30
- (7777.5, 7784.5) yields 3.26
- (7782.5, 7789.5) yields 3.33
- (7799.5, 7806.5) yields 3.59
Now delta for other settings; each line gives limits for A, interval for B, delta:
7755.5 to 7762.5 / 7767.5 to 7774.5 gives 0.54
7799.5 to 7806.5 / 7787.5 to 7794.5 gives 1.23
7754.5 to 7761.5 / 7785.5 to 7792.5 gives 0.81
